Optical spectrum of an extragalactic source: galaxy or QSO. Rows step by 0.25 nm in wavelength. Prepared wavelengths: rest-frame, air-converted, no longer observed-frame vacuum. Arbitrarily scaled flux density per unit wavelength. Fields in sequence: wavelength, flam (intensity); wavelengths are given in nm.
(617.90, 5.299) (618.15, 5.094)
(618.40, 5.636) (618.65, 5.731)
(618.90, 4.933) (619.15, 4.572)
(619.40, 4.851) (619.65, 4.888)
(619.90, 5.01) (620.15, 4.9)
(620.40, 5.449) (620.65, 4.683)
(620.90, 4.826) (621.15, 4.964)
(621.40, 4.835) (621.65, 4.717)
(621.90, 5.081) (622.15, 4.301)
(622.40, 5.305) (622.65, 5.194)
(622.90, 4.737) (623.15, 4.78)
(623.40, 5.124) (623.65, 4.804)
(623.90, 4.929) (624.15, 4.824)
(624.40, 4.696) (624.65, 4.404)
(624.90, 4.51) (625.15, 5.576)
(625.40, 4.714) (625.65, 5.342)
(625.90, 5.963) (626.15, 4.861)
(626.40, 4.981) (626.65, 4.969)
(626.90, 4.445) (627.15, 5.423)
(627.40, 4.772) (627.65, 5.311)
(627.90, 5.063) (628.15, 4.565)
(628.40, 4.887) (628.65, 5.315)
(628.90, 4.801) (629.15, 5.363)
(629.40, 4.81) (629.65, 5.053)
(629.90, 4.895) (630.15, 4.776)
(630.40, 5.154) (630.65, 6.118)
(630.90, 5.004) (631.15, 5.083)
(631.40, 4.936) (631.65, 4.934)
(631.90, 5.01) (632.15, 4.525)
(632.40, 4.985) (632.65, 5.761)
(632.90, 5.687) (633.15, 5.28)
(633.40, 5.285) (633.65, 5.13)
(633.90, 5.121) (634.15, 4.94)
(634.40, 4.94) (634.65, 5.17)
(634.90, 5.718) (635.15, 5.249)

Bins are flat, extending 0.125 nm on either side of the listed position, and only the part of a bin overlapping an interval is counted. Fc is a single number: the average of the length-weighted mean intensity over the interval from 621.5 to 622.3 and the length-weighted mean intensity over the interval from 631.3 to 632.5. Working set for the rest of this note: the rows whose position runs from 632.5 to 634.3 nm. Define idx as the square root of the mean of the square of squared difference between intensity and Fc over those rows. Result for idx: 0.48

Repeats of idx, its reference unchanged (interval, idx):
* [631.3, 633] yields 0.46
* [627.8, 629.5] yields 0.16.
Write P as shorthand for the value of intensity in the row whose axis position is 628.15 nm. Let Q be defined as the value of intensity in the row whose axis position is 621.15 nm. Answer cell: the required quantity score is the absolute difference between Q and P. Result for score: 0.4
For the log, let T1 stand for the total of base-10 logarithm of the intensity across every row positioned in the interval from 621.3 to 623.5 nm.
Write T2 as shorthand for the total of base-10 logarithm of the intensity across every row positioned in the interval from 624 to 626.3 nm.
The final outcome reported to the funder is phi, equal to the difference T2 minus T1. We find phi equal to 0.06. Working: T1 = 6.20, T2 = 6.26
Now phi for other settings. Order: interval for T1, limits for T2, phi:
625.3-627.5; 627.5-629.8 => -0.02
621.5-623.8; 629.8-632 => 0.16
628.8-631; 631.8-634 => 0.07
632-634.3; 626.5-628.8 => -0.17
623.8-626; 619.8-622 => -0.03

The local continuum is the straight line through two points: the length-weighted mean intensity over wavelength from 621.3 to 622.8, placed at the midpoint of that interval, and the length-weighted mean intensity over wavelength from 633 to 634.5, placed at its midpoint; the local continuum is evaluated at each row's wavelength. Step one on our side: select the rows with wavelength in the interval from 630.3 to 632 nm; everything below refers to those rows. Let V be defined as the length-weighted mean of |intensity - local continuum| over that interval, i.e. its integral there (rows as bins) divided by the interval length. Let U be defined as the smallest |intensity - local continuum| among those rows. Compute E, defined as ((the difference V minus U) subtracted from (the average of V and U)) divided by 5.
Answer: -0.0219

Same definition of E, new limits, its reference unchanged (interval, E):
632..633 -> -0.0115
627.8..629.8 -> -0.0207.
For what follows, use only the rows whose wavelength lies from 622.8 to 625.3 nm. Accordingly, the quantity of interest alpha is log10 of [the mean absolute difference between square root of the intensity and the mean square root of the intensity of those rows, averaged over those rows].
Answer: -1.30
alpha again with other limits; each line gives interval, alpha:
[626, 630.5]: -1.32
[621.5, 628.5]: -1.19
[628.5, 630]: -1.34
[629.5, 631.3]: -1.23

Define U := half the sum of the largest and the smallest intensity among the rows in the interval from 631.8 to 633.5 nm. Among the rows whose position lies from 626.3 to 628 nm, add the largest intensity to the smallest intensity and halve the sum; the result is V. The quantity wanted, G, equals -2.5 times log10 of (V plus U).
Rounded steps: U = 5.1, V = 4.93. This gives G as -2.508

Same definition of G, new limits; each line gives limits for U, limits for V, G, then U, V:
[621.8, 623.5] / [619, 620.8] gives -2.480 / 4.8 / 5.01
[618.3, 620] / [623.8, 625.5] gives -2.515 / 5.2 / 4.99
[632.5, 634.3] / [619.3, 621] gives -2.544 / 5.4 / 5.07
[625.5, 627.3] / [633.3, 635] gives -2.556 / 5.2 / 5.33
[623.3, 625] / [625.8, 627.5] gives -2.497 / 4.8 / 5.20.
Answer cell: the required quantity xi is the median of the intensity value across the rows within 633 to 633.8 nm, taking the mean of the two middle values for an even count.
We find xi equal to 5.3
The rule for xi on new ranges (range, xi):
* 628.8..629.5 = 4.8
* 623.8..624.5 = 4.8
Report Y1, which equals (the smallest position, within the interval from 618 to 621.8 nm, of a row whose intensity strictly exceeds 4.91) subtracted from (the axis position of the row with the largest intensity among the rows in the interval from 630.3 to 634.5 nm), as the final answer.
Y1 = 12.50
